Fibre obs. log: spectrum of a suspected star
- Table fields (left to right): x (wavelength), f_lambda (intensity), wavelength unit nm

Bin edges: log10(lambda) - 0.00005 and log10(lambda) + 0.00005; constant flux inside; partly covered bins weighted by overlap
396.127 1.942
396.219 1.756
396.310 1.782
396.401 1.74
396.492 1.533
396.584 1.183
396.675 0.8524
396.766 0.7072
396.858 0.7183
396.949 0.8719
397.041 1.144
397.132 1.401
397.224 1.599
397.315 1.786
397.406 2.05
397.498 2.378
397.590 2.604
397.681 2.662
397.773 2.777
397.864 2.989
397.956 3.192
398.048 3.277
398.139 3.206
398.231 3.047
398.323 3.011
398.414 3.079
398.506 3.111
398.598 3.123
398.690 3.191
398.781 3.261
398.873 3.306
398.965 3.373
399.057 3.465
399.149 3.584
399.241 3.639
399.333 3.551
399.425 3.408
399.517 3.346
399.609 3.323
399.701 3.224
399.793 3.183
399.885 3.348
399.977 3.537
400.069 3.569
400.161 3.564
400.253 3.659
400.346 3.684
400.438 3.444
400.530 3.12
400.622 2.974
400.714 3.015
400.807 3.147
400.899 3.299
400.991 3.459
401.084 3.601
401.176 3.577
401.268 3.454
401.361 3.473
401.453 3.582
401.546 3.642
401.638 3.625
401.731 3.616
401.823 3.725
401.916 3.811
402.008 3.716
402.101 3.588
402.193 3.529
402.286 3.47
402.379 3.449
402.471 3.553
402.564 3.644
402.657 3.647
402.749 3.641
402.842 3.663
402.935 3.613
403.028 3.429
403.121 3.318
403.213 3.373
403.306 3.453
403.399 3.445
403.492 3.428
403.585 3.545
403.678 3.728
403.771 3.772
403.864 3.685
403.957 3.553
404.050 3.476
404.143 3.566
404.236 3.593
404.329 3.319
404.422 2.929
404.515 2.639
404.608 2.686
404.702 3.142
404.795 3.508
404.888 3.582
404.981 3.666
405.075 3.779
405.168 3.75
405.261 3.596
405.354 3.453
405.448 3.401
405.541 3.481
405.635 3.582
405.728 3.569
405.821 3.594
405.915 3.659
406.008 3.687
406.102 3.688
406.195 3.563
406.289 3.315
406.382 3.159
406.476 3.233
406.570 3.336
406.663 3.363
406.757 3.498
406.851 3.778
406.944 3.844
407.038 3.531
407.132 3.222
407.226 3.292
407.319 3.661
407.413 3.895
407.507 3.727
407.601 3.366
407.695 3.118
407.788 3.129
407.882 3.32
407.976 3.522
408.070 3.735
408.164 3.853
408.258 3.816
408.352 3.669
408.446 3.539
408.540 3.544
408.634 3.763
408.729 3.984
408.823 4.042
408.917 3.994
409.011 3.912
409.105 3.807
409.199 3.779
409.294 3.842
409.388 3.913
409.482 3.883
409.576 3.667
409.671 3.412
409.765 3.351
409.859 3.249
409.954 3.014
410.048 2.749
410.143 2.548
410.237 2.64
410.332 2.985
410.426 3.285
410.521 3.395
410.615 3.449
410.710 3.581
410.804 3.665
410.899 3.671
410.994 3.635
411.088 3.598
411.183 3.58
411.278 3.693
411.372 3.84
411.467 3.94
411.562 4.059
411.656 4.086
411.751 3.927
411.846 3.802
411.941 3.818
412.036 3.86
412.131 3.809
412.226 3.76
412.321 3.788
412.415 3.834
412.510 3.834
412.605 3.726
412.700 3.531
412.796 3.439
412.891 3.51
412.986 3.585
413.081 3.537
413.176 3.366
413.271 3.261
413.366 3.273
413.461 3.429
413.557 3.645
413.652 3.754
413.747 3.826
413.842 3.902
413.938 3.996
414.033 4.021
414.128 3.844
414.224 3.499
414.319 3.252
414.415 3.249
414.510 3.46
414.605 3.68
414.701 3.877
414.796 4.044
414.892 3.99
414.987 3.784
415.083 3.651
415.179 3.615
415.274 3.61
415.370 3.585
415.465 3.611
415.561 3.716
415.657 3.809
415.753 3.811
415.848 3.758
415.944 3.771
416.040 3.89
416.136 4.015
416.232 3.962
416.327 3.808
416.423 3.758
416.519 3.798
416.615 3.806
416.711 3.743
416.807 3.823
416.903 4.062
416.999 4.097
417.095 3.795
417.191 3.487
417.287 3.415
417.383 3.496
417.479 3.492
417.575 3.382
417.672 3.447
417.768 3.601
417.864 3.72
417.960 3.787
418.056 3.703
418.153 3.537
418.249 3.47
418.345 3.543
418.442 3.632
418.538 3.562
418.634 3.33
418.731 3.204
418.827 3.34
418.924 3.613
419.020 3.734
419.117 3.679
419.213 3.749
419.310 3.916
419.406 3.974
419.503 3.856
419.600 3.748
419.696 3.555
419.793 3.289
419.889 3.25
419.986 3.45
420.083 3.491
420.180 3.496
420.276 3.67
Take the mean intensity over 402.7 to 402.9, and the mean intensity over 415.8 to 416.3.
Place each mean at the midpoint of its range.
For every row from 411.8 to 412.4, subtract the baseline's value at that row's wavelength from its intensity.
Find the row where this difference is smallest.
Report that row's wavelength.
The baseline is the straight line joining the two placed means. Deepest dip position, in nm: 412.226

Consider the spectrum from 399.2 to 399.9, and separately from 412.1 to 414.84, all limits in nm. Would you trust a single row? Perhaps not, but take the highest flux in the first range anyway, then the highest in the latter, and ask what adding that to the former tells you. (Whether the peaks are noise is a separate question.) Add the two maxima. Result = 7.68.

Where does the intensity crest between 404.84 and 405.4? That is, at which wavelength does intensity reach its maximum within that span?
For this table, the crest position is 405.075 nm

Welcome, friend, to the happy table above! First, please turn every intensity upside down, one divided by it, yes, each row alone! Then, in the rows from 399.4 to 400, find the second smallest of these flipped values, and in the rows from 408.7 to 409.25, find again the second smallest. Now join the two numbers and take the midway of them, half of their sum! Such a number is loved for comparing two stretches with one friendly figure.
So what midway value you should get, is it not 0.272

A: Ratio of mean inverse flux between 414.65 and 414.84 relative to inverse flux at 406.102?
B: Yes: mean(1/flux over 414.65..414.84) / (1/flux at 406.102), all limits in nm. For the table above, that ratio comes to 0.93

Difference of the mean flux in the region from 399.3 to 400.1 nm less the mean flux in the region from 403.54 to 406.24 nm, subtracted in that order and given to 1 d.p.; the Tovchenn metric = -0.1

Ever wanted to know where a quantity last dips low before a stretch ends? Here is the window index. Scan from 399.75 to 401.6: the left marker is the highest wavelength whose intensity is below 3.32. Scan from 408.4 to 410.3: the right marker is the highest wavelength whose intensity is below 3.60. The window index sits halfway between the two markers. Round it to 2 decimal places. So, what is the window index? 405.57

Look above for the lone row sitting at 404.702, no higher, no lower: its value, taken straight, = 3.142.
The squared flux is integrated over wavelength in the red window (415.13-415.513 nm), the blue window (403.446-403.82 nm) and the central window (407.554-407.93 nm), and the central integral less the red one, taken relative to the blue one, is -0.21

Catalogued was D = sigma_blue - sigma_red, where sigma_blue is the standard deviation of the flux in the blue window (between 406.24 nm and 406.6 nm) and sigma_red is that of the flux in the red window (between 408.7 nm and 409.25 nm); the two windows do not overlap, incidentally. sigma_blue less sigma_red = -0.03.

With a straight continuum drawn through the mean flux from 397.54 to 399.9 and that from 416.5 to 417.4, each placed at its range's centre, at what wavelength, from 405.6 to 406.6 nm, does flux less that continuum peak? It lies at 406.008 nm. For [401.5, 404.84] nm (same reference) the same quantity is 401.916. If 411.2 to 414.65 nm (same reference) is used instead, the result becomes 411.656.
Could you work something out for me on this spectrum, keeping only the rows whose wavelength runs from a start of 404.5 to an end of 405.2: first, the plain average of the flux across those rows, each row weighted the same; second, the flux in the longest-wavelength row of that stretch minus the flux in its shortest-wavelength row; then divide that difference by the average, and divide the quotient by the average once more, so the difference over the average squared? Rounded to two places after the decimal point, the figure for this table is 0.10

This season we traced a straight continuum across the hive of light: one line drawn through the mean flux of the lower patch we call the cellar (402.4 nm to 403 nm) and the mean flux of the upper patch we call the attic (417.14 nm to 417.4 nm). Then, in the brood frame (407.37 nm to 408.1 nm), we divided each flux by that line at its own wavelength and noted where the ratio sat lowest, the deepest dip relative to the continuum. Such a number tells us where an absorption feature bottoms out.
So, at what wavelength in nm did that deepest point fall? 407.695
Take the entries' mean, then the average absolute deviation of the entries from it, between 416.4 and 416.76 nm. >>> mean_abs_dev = 0.026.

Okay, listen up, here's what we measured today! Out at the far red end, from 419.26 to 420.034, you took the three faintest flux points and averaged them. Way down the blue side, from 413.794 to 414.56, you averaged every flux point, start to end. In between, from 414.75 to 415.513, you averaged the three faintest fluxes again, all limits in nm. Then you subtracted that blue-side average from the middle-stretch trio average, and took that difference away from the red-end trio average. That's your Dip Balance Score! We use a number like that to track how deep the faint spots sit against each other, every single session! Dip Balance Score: 3.38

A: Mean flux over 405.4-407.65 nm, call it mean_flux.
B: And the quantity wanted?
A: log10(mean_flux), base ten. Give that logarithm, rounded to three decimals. 0.546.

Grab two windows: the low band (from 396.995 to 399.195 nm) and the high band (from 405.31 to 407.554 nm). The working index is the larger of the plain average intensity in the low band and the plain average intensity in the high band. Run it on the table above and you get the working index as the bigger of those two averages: 3.52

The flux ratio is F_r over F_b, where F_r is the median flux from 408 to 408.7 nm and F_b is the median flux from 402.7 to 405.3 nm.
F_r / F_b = 1.052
